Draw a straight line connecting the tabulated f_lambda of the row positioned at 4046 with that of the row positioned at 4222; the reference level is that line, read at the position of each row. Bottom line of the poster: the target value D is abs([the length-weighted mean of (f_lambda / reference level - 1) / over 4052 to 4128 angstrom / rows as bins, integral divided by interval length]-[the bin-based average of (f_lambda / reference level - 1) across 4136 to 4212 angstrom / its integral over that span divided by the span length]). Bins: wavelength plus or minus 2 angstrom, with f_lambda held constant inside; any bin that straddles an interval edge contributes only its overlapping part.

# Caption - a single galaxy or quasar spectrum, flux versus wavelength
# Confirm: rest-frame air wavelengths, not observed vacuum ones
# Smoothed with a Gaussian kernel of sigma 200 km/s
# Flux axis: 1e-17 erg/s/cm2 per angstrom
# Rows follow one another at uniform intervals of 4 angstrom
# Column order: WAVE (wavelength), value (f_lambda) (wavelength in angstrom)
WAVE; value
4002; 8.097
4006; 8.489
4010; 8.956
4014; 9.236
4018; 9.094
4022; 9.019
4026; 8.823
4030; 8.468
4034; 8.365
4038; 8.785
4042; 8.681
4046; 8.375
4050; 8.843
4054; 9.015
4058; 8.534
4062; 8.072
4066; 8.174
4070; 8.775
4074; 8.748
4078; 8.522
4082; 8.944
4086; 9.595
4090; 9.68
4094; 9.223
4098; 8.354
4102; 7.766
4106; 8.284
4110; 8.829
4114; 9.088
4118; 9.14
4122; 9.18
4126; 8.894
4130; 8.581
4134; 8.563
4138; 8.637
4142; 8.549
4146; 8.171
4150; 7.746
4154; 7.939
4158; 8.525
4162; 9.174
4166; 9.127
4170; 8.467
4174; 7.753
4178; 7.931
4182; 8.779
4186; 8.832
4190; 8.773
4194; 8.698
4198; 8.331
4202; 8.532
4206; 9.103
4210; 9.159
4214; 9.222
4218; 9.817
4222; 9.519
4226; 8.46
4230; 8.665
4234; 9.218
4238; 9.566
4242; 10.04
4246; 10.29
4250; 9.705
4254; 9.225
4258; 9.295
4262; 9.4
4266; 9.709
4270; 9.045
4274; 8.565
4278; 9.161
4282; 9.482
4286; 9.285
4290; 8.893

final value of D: 0.086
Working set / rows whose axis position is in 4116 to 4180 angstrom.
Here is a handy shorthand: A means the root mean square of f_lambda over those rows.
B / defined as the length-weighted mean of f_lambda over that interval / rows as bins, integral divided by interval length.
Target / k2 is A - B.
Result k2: 0.014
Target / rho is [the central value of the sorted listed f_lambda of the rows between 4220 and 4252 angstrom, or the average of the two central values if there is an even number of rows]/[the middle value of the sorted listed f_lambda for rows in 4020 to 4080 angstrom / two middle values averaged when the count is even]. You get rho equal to 1.10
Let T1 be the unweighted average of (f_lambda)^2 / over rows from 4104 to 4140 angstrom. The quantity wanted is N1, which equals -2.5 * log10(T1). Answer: -4.723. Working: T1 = 78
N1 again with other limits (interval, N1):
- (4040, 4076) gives -4.669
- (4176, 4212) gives -4.695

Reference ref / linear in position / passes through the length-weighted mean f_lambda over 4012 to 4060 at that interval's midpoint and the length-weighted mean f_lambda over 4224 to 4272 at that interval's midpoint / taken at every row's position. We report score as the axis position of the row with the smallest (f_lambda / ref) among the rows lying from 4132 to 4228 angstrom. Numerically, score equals 4174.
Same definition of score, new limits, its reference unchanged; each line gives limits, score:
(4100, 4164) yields 4150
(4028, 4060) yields 4046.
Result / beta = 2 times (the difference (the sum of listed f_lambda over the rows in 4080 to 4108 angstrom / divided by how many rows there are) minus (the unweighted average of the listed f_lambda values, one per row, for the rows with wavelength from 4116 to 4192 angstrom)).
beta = 0.5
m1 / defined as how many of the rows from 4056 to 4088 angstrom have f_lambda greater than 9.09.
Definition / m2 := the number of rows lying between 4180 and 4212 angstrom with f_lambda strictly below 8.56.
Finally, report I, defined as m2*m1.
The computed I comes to 2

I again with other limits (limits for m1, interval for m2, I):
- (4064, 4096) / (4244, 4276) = 0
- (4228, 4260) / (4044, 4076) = 28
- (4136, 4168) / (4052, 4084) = 8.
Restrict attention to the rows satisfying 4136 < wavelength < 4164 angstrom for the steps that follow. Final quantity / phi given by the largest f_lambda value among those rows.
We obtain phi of 9.174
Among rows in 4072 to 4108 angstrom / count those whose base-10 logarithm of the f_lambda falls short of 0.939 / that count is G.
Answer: 4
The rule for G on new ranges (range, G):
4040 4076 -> 5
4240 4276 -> 1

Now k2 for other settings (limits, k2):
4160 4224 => 0.016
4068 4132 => 0.013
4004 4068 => 0.006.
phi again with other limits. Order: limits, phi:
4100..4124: 9.18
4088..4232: 9.817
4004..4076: 9.236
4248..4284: 9.709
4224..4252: 10.29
